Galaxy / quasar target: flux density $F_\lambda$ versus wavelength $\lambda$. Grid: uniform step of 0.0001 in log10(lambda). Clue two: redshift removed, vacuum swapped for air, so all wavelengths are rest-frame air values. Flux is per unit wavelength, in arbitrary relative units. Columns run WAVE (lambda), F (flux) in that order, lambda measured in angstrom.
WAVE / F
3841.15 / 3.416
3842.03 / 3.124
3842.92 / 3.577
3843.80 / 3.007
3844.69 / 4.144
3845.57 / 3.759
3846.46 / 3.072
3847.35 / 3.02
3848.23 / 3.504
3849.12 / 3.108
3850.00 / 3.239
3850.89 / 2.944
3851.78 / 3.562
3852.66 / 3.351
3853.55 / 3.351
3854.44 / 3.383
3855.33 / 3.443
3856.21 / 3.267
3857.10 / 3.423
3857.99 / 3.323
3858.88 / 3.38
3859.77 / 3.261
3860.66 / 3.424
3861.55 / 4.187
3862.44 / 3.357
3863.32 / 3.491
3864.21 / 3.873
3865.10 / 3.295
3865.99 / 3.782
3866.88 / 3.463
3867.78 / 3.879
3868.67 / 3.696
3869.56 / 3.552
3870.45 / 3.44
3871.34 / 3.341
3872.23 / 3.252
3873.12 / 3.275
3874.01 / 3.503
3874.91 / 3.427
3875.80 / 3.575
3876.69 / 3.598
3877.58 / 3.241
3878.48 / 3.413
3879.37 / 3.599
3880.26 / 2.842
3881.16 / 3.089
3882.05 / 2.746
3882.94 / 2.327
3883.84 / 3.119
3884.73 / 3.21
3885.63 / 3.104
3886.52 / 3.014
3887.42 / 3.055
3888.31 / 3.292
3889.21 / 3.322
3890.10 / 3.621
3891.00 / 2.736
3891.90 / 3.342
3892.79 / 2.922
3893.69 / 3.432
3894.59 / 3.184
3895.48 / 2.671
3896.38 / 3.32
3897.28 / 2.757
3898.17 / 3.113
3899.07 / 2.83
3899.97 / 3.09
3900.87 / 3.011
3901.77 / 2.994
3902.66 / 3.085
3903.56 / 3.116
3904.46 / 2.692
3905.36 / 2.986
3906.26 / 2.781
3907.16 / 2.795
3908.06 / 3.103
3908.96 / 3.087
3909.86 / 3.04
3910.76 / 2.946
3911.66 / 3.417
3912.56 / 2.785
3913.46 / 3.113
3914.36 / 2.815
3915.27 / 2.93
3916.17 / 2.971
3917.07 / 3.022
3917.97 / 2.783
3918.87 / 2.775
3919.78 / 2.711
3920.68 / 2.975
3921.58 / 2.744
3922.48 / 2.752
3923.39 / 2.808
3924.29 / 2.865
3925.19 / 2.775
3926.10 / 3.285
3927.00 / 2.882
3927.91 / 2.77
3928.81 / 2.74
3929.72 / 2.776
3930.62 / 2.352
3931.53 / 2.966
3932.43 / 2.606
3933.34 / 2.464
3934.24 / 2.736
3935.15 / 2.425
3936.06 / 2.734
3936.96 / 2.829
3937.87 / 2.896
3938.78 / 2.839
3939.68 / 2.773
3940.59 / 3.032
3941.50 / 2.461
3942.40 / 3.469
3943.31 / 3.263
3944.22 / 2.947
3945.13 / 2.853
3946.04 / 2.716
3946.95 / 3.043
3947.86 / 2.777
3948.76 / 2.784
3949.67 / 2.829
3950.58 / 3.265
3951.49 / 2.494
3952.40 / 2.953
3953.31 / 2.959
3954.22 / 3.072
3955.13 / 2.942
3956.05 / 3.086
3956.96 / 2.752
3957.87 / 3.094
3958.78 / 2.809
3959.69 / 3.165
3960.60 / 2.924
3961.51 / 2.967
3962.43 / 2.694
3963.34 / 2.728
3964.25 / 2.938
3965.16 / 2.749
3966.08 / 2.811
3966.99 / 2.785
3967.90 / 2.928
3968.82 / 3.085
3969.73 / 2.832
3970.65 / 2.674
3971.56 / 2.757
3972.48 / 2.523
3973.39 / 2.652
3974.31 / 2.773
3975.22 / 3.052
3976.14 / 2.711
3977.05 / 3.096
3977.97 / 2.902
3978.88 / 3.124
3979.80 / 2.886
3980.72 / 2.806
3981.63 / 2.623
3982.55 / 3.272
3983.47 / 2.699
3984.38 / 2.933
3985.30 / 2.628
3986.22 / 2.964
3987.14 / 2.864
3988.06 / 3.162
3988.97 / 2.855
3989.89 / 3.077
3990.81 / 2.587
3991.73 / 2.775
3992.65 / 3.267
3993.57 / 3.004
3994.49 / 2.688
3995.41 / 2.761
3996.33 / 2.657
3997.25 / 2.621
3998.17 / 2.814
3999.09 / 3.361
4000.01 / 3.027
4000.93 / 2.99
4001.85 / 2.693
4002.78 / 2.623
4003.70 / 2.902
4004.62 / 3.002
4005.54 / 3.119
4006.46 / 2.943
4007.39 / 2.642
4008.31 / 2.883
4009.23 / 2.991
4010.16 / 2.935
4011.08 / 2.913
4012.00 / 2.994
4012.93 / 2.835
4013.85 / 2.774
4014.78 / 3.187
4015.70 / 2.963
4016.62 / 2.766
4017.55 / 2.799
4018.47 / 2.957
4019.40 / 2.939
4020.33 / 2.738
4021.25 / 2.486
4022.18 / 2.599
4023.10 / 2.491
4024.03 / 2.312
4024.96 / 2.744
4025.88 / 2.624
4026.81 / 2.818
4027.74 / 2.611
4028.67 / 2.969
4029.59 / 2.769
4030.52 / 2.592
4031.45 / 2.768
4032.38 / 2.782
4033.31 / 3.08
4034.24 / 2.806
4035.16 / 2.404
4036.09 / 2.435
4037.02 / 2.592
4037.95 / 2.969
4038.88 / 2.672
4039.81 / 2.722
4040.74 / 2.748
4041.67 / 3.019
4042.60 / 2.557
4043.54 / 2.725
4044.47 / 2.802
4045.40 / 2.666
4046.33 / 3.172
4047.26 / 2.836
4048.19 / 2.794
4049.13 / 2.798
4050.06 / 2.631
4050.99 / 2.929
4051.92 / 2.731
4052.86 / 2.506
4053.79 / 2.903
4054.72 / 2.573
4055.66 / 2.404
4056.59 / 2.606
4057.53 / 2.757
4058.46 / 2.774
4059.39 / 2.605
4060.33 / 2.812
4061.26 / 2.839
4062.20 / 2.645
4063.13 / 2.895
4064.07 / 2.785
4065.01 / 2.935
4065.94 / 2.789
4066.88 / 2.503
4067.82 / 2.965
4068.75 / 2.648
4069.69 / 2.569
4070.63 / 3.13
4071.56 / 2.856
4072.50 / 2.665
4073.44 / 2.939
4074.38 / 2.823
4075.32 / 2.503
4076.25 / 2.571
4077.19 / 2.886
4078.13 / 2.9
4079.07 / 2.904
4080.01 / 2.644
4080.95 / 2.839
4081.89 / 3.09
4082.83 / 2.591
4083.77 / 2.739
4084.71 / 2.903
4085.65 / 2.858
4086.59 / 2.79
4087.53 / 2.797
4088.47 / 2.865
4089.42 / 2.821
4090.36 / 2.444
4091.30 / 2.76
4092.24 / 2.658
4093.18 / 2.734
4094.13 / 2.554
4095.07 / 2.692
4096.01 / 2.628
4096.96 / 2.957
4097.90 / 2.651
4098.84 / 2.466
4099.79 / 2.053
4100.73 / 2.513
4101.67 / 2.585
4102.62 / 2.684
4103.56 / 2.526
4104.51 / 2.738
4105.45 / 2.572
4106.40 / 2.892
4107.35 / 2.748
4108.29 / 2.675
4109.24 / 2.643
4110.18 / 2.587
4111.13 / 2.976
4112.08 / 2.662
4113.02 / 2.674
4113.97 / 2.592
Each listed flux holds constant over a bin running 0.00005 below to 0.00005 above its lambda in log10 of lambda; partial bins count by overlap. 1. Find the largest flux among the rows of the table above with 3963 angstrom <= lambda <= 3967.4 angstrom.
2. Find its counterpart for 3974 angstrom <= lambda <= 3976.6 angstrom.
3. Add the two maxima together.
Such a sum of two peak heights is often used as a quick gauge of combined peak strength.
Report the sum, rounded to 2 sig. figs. 6.0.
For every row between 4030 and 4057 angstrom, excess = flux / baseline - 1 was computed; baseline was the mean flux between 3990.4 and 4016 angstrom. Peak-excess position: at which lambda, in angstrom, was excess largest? 4046.33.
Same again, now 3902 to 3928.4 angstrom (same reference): 3911.66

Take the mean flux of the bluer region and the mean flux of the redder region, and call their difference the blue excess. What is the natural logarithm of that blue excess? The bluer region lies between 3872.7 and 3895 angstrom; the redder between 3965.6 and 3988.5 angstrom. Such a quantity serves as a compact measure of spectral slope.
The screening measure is -1.1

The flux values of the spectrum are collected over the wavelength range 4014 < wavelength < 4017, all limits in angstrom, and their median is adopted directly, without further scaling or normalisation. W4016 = 3.0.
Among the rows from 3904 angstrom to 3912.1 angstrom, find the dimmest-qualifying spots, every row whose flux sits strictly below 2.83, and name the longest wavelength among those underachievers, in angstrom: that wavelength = 3907.16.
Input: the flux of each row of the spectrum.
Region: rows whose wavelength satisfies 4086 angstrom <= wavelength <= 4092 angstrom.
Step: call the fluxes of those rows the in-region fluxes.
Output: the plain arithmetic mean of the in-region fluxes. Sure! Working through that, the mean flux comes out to 2.75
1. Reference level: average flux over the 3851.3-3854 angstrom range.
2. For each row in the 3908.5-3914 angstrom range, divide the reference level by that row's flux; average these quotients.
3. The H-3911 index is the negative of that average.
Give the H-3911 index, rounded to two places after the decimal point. -1.12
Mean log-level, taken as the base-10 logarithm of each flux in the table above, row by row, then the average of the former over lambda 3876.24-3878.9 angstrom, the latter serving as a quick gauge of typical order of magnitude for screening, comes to 0.533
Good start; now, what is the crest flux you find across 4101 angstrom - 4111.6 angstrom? 2.976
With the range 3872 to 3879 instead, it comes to 3.598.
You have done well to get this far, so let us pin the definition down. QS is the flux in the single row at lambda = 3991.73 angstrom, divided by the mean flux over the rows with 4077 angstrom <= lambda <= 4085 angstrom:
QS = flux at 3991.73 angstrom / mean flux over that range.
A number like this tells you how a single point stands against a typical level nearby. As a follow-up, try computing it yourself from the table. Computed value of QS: 0.98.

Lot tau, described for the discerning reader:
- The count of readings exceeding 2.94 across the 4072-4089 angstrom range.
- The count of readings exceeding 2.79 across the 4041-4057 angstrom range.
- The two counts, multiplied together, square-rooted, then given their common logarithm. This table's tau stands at 0.45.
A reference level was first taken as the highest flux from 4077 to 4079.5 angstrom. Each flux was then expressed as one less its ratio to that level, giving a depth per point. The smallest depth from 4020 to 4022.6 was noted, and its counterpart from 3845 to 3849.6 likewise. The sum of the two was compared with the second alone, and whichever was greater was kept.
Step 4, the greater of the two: -0.24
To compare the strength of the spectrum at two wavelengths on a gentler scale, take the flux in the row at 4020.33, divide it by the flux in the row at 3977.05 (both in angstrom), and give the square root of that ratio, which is 0.94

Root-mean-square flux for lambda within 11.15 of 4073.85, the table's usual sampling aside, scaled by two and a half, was 7.00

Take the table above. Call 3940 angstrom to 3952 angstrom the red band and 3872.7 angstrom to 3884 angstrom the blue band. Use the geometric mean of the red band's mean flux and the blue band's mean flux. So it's 3.06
